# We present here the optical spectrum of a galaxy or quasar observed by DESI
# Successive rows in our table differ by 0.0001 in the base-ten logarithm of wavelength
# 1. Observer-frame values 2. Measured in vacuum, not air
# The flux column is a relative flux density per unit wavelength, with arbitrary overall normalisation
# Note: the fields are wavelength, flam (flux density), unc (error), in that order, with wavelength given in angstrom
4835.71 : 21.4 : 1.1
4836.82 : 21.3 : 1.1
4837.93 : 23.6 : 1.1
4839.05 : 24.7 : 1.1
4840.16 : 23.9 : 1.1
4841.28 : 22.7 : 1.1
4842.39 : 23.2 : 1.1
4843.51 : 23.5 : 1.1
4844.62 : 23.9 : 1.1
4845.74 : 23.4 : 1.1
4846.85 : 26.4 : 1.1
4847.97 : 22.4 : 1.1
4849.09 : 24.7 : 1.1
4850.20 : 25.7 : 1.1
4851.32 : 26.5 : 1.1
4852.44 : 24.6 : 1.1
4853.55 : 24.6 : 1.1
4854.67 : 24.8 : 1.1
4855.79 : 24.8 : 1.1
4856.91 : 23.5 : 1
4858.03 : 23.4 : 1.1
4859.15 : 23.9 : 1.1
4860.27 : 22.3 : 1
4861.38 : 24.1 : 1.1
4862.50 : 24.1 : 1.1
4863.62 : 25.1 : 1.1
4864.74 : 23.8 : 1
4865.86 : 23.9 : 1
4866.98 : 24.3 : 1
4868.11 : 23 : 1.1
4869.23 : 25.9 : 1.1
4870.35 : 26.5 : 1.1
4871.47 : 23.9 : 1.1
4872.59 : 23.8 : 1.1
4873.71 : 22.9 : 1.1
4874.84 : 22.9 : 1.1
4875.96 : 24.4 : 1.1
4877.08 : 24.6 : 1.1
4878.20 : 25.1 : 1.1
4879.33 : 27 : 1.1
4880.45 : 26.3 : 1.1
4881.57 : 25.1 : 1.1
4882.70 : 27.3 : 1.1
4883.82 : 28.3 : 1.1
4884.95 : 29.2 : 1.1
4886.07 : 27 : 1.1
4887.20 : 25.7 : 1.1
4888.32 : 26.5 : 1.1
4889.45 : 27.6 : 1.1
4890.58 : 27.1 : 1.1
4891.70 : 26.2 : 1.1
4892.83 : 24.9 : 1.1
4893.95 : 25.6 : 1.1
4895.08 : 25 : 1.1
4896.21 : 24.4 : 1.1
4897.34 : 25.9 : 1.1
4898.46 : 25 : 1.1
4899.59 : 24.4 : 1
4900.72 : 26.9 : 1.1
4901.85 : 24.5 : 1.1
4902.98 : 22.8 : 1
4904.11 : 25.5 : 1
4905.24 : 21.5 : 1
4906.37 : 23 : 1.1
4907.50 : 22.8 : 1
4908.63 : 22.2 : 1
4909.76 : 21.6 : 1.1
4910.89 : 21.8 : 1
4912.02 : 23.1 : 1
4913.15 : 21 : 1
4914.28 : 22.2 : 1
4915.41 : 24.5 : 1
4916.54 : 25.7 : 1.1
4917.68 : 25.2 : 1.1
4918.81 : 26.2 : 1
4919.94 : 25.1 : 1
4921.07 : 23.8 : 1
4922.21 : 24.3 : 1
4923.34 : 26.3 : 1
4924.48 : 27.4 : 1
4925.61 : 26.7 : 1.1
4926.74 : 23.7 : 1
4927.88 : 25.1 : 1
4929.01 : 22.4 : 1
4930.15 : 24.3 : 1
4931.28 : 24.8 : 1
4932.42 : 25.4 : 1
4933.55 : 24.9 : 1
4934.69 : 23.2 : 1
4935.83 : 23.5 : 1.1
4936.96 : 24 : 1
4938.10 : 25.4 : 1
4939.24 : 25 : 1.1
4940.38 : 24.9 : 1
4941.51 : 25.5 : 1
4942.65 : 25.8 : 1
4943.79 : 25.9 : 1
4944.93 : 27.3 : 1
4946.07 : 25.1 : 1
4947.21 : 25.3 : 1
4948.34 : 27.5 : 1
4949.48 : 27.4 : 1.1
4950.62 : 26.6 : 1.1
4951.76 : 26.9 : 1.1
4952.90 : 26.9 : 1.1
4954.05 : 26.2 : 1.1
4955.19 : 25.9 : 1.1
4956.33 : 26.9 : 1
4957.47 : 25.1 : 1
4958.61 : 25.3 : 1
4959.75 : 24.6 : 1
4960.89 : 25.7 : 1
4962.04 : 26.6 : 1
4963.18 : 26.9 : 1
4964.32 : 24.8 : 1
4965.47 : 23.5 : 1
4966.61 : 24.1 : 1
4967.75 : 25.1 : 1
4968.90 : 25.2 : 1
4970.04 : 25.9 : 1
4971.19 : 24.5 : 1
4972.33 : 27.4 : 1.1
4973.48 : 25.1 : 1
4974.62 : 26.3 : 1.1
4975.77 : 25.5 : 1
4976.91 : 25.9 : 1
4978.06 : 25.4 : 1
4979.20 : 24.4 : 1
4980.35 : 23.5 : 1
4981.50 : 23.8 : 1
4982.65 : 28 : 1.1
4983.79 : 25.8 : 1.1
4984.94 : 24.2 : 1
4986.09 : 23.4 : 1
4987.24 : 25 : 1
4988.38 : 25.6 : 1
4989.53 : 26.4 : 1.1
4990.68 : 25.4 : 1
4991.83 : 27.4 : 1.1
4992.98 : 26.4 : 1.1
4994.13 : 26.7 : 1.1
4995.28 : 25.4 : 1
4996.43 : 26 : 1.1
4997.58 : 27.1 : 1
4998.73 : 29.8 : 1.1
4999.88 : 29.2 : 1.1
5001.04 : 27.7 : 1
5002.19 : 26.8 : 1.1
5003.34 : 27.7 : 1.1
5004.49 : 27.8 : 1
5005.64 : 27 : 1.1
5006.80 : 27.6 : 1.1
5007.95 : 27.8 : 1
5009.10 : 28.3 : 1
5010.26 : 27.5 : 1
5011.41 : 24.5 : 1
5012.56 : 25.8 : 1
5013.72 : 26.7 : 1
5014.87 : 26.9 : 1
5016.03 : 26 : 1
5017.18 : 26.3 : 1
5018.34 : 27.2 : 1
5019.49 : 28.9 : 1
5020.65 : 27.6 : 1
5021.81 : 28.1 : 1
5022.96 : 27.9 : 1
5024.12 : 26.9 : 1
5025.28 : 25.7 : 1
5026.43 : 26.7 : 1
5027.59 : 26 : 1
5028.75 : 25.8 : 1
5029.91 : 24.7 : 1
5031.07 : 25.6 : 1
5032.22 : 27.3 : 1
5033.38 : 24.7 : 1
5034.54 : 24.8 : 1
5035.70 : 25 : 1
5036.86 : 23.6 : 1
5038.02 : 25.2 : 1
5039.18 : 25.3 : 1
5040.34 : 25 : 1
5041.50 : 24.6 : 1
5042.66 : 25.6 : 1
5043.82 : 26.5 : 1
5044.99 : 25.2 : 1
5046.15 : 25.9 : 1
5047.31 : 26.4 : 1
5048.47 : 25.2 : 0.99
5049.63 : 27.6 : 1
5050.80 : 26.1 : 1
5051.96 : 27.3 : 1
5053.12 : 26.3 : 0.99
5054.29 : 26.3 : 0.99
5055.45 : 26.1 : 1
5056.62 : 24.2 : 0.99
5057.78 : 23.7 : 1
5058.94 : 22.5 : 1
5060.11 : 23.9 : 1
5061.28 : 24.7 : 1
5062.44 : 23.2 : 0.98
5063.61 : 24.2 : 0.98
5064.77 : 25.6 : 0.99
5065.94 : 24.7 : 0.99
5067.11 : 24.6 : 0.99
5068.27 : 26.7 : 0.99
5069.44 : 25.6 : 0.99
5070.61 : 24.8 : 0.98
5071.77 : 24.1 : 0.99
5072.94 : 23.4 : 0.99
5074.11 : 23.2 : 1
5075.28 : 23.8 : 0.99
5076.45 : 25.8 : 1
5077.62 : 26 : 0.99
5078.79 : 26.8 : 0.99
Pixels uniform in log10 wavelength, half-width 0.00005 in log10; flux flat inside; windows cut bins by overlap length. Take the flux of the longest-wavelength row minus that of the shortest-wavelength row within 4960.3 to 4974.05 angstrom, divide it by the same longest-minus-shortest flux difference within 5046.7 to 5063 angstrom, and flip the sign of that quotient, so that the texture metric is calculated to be -0.2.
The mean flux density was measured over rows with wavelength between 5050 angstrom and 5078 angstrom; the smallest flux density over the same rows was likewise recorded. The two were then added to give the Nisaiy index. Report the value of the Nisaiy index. 47.4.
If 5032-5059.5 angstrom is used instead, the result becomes 47.9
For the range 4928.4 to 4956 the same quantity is 47.8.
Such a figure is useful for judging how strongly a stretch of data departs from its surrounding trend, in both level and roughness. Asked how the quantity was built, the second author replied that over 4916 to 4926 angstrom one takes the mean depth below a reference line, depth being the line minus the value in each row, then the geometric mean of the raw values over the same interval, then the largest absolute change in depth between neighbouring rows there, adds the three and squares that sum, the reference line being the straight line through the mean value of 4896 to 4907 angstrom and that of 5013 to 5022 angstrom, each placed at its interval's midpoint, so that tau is 719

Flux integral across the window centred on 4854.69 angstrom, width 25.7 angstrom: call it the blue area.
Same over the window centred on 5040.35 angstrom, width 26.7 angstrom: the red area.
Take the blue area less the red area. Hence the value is -62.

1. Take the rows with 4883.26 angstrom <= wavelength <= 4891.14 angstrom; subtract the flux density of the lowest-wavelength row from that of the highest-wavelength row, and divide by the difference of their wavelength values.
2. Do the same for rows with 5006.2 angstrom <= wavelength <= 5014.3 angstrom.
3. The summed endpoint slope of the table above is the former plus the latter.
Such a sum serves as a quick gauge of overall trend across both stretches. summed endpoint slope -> -0.3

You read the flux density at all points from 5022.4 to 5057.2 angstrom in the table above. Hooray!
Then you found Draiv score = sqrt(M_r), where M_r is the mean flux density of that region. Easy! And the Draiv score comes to 5.08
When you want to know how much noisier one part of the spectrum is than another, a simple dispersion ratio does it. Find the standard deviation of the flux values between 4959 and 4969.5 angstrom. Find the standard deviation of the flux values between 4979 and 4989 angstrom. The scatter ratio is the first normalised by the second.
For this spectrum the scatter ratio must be 0.75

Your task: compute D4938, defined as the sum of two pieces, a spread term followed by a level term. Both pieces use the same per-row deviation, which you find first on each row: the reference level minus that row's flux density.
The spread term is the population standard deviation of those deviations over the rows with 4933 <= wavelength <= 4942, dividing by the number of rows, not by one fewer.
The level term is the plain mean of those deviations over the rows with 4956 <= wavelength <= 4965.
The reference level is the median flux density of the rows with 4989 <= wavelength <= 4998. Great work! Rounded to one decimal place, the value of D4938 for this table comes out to 1.5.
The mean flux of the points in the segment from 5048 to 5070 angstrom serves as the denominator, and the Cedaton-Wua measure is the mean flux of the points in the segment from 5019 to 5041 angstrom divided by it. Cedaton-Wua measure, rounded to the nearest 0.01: 1.03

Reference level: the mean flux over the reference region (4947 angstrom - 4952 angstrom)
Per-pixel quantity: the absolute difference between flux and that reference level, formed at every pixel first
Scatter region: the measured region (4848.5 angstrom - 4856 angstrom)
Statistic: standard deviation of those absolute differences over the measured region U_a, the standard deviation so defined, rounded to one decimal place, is 0.7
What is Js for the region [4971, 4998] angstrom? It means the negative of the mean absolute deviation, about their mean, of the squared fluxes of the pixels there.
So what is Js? -50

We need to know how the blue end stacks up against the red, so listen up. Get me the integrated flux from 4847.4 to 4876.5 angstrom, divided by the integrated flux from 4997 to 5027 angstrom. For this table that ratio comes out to 0.86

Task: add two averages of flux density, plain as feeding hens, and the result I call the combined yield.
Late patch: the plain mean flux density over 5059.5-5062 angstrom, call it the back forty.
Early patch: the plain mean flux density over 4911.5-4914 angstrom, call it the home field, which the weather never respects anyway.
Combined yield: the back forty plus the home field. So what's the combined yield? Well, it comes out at 46.3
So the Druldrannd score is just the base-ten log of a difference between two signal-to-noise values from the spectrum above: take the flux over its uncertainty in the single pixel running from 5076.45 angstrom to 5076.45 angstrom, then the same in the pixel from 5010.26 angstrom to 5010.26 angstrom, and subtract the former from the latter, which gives 0.23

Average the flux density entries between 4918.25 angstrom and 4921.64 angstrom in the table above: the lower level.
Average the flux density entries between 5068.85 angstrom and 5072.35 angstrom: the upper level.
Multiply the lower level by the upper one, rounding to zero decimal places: 622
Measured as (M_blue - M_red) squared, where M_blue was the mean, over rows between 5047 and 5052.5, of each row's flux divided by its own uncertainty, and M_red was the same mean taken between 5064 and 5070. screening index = 1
